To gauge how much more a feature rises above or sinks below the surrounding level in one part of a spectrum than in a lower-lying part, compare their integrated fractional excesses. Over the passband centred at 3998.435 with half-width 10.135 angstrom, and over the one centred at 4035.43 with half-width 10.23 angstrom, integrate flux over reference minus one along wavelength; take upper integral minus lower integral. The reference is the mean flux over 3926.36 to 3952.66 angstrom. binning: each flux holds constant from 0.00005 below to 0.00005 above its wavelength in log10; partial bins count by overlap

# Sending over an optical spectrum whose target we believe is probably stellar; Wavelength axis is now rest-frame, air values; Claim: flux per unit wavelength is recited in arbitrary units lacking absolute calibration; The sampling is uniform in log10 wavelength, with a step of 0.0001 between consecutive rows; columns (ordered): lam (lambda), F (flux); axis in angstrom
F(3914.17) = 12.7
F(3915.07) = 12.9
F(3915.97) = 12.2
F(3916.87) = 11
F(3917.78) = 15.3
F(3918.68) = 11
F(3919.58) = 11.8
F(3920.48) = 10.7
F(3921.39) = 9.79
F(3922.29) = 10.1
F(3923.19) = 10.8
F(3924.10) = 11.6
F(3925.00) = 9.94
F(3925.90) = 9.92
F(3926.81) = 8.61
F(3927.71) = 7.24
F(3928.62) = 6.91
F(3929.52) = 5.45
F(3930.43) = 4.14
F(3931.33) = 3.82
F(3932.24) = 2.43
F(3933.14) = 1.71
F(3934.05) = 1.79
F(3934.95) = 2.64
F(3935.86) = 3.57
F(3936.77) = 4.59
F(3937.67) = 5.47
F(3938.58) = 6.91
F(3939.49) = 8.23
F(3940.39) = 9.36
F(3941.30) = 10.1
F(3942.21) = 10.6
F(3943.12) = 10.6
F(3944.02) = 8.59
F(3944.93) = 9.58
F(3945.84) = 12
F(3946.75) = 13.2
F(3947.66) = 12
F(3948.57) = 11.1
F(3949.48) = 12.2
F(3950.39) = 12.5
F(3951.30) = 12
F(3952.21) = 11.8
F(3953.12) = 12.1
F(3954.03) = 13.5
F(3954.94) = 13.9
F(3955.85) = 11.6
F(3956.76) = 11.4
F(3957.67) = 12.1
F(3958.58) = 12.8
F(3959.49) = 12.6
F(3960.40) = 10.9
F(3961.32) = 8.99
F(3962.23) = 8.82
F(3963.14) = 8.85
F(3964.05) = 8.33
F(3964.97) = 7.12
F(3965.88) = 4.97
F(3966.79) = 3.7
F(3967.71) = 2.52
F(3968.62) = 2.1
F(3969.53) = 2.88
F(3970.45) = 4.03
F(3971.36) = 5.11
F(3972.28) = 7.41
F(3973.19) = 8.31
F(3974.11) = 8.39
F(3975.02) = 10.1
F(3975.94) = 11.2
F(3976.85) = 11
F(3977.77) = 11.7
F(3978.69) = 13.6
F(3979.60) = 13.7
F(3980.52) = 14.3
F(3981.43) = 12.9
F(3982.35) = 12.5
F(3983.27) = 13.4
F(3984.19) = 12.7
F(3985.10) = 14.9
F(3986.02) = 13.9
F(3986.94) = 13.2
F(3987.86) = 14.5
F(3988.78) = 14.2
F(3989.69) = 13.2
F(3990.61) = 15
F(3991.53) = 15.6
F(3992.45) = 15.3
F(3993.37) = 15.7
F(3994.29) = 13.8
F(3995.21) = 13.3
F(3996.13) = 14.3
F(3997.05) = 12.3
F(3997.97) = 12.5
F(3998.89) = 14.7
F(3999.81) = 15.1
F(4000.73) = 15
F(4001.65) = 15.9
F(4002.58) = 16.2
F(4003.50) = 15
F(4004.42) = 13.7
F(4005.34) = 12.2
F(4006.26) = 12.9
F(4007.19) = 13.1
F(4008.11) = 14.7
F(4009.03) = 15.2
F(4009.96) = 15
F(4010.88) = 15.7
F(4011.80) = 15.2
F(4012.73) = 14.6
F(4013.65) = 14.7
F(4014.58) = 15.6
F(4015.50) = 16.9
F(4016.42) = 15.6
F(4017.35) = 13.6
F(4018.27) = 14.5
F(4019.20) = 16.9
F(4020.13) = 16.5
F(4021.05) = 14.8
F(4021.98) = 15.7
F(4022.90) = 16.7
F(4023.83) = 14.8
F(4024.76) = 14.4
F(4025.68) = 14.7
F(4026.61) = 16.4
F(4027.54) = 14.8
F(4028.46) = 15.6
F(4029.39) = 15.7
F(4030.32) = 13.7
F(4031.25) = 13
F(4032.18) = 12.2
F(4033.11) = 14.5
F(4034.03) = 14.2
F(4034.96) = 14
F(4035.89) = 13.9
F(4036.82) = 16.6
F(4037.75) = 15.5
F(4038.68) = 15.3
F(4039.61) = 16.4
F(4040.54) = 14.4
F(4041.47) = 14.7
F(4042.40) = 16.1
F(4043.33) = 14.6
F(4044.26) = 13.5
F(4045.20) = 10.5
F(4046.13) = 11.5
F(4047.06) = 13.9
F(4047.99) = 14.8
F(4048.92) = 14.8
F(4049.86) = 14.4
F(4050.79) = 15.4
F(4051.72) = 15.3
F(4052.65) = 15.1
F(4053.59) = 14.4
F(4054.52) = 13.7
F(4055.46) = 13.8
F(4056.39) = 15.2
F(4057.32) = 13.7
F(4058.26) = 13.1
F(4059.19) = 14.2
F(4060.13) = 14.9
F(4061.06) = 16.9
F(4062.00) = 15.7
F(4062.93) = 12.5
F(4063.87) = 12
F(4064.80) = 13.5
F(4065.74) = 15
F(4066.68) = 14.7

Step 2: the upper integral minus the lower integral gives 0.9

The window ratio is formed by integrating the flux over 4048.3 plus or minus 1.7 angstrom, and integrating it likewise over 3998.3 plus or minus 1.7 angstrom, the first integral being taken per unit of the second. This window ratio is 1.07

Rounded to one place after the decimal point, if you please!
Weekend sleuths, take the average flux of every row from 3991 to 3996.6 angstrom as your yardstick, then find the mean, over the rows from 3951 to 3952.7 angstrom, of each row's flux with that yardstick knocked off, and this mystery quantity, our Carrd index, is -2.8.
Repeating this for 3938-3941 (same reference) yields -6.5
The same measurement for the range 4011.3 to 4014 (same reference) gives 0.2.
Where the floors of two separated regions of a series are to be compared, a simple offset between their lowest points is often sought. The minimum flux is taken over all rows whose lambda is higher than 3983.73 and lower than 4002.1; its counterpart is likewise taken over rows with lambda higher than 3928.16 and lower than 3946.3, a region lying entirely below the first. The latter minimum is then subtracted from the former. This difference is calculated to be 11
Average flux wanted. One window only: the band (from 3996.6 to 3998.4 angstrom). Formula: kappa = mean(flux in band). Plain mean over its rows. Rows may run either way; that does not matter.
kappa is 12.4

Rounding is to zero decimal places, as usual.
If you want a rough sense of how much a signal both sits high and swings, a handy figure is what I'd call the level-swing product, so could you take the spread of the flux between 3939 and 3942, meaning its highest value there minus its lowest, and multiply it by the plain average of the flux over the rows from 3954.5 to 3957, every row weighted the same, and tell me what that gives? 23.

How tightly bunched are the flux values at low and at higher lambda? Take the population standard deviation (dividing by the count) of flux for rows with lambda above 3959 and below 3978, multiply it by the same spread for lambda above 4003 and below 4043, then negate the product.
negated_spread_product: -3.7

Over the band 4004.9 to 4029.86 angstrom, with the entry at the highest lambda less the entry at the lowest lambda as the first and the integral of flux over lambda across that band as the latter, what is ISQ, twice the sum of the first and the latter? 759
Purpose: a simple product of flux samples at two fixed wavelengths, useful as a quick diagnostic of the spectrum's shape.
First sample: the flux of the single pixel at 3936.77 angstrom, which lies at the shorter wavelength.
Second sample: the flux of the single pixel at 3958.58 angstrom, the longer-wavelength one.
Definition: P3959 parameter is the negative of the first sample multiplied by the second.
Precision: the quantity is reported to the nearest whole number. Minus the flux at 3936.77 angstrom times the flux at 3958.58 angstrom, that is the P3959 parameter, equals -59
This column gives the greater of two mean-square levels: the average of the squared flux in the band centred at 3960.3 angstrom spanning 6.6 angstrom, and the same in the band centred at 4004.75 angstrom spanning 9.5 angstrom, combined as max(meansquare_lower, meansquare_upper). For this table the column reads 209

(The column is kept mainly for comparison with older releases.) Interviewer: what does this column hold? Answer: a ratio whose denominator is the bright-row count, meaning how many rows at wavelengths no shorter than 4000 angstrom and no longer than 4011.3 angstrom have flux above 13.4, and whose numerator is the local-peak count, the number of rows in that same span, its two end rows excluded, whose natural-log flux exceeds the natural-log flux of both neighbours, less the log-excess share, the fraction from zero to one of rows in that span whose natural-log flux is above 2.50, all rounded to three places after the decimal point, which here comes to 0.111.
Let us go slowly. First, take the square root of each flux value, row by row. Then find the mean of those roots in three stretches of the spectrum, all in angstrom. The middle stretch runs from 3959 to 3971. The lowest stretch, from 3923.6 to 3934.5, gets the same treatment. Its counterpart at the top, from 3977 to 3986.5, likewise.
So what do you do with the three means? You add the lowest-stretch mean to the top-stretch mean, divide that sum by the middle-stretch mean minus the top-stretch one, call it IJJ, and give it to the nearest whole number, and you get -5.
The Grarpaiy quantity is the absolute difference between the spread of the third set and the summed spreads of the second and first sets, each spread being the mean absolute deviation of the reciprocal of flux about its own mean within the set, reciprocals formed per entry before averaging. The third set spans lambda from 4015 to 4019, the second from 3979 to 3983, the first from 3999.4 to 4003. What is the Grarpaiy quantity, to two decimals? 0.00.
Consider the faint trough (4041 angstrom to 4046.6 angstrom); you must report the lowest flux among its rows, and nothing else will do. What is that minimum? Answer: 10.5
